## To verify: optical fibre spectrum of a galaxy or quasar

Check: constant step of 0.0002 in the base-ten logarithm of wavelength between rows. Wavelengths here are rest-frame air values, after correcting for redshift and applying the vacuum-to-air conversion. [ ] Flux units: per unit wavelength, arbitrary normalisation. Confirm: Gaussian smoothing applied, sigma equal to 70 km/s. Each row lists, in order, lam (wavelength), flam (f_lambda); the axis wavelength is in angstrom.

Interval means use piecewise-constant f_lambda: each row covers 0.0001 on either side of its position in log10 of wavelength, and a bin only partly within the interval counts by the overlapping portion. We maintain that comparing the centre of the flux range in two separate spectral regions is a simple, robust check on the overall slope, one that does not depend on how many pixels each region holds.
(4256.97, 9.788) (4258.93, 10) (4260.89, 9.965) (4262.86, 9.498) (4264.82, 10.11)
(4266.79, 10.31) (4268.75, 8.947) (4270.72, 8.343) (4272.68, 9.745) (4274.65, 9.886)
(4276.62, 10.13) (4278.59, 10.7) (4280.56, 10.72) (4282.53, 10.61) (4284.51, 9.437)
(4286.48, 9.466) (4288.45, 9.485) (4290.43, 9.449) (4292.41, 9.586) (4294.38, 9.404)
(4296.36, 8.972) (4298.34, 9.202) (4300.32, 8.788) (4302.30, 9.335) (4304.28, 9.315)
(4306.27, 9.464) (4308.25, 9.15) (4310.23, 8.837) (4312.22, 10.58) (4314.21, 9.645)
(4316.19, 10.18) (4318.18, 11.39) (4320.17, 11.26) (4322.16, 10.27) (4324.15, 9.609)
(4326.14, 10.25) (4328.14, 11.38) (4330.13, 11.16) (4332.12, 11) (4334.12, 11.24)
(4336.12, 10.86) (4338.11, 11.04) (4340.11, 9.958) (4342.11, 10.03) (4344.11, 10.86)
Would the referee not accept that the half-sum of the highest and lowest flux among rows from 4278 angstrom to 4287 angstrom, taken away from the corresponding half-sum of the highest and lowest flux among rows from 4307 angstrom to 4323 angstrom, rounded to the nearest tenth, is 0.0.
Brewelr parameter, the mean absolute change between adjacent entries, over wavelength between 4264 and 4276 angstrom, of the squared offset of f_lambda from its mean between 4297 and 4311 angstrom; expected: 0.57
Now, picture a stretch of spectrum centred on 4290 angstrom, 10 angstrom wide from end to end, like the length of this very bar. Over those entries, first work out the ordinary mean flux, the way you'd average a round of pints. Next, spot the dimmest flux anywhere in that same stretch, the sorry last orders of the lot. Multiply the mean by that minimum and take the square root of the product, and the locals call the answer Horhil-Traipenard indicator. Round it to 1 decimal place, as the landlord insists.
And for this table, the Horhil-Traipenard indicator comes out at 9.4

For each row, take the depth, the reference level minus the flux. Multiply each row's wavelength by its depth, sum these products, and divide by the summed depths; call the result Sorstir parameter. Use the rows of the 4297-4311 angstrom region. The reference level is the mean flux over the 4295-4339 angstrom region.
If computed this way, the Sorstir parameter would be 4304.4 angstrom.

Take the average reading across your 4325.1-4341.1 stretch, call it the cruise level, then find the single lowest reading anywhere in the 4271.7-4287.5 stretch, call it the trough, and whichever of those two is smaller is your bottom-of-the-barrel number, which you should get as 9.4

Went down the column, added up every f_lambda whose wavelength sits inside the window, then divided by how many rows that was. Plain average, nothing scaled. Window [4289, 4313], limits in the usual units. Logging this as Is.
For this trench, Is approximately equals 9.3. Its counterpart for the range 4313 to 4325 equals 10.4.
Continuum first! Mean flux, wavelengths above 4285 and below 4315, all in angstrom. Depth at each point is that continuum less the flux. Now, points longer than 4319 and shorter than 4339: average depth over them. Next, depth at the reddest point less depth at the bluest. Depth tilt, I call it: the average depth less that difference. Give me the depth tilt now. -1.65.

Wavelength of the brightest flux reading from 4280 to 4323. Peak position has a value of 4318.18 angstrom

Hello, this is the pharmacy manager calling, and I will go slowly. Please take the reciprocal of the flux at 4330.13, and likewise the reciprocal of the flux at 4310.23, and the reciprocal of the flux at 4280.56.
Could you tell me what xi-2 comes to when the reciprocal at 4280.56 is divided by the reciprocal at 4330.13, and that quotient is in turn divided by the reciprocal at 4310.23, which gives 9.2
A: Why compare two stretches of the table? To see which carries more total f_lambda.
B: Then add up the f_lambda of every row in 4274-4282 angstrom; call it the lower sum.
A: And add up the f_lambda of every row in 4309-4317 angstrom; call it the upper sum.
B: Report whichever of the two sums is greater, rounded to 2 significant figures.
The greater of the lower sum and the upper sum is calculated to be 41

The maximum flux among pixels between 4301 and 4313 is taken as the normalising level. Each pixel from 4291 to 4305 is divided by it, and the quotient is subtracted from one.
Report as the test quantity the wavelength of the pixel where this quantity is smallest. 4292.41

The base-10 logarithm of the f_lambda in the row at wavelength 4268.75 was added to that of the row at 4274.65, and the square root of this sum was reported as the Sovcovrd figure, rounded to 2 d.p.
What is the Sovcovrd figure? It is 1.40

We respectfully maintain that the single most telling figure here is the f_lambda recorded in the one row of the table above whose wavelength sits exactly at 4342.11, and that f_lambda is 10.03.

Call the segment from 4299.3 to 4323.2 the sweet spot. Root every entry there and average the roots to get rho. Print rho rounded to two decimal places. 3.14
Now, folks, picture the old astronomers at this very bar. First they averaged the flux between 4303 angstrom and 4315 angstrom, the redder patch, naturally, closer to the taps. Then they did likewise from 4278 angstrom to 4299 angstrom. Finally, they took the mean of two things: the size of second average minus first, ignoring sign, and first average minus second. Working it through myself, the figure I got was 0.0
